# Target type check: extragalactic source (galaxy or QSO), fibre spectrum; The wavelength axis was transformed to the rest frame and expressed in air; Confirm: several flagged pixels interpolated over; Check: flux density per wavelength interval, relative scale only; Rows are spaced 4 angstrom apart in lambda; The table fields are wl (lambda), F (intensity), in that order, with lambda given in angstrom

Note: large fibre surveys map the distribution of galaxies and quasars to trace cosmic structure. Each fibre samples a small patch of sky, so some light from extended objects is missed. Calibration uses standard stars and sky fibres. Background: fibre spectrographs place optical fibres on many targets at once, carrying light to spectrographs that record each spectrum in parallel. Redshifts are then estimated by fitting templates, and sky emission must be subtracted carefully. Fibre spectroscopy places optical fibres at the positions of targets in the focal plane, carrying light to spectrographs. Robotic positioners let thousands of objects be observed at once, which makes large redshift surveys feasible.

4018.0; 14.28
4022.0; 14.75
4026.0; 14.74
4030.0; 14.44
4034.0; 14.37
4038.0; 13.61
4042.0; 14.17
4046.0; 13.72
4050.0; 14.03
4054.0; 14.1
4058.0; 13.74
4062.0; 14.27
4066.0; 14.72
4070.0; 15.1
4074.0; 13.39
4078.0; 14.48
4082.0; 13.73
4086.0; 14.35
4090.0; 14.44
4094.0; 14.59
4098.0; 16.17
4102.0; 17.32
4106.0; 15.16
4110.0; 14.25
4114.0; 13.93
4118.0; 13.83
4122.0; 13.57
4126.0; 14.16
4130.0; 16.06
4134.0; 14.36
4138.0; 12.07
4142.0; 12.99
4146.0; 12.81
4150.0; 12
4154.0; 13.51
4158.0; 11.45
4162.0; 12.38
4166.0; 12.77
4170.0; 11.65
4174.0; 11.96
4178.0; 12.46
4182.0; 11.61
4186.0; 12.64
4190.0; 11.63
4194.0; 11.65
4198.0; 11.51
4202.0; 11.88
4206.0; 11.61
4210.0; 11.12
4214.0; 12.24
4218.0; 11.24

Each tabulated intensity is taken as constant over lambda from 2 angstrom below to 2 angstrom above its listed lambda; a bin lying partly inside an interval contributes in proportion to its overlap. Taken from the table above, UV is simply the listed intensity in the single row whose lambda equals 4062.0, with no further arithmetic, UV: 14.27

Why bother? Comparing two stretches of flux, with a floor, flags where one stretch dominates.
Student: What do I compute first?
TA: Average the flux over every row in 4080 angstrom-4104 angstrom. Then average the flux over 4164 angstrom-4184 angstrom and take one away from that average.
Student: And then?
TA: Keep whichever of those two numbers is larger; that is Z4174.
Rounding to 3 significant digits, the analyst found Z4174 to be 15.1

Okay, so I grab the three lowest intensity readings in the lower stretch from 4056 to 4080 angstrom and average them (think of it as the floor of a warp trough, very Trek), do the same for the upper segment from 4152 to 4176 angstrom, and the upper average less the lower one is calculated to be -2.11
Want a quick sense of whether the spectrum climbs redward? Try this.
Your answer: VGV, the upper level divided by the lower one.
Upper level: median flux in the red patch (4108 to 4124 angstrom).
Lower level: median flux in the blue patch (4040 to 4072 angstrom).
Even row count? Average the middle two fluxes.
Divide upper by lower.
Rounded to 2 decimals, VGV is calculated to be 0.98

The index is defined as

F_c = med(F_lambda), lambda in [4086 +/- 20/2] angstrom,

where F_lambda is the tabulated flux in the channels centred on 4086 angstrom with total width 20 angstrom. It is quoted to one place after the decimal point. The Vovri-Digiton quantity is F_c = 14.4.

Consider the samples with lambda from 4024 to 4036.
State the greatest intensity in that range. 14.74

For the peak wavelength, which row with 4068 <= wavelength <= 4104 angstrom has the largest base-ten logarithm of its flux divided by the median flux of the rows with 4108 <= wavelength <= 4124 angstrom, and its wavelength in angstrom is 4102.0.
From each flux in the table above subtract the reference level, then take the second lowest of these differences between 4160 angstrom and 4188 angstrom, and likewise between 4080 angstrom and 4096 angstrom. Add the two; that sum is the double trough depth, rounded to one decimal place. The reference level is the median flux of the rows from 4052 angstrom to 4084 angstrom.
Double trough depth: -2.4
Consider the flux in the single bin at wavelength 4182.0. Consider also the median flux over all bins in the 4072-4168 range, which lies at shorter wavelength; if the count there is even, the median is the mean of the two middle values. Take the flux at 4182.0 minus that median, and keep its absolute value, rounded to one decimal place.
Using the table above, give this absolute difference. 2.3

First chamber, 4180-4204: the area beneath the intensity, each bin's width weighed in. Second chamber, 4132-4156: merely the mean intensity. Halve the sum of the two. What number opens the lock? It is 148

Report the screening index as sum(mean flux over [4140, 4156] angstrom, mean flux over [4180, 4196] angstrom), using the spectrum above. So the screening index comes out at 24.7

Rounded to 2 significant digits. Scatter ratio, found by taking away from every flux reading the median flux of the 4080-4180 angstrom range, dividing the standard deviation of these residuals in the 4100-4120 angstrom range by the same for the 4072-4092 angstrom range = 3.0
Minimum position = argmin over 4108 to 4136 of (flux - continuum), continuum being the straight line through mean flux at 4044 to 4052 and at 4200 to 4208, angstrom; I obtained 4122.0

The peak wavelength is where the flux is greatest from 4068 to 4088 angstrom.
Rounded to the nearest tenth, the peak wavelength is 4070.0 angstrom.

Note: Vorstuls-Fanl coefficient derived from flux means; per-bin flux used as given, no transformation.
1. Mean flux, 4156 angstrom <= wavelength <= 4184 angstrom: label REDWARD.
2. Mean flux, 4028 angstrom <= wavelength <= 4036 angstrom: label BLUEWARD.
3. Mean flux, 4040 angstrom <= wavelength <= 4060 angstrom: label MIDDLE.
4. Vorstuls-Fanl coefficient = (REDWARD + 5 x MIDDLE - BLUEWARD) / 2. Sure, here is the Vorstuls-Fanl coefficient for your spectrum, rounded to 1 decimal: 33.7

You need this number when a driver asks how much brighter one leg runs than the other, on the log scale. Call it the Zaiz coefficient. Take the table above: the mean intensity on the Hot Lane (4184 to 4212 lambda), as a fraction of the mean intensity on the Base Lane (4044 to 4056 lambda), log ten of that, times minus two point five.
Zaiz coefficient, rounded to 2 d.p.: 0.19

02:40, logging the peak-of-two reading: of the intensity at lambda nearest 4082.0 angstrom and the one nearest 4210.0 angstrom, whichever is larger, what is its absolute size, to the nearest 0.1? 13.7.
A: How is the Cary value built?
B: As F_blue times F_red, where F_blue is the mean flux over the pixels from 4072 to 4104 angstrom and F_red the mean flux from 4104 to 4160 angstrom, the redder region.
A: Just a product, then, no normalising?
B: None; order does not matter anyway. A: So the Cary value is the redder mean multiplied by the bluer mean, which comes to 201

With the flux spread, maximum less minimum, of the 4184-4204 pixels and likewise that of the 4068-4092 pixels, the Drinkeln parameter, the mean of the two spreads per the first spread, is 1.3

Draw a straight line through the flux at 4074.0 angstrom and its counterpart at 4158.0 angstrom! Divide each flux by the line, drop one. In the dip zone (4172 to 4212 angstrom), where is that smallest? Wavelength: 4182.0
